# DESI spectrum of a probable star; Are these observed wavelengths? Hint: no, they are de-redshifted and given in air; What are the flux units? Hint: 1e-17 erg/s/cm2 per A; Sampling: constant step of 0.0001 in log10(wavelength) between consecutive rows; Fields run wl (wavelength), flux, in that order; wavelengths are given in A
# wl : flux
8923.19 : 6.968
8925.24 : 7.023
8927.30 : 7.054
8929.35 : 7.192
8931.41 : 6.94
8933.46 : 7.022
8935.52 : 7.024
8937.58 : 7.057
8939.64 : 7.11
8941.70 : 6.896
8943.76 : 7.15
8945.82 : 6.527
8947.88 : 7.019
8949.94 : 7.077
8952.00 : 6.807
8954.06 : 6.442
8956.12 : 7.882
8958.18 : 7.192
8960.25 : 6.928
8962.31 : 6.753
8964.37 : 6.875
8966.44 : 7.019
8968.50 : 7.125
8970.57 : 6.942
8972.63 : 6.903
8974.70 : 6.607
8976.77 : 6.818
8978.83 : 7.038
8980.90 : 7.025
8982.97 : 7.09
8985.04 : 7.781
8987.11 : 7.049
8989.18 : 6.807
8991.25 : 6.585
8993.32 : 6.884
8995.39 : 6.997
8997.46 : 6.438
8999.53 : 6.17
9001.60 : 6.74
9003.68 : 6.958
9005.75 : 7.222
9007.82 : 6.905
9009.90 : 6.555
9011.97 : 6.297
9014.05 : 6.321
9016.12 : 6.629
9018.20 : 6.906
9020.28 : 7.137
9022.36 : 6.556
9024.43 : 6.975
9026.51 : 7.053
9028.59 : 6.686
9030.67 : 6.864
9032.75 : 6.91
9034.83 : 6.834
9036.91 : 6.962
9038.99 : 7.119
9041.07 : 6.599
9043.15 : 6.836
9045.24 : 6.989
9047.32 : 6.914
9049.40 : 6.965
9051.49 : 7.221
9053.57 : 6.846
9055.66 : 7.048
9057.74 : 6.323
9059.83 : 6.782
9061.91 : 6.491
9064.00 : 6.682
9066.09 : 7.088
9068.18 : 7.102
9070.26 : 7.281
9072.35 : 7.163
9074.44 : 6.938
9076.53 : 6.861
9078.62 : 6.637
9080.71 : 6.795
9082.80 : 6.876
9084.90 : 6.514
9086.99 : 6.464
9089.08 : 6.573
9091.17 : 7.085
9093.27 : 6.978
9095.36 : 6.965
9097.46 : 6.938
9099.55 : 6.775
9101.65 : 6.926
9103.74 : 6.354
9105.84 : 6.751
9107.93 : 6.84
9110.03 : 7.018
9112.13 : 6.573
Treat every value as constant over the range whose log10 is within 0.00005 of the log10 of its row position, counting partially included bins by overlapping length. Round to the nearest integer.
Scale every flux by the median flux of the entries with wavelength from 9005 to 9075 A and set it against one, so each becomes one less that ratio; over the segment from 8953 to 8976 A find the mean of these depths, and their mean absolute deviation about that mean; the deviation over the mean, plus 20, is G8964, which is 16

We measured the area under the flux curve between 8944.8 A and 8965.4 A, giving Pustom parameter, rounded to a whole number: 143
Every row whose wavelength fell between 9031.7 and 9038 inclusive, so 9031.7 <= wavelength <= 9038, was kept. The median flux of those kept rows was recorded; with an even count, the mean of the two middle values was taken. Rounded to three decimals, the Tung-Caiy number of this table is 6.910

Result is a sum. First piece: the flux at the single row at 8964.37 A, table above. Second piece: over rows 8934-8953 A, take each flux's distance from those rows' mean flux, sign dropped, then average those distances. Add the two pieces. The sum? 7.02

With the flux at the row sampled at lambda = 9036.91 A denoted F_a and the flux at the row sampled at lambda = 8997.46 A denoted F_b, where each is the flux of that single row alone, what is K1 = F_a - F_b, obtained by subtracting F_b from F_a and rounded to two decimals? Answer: 0.52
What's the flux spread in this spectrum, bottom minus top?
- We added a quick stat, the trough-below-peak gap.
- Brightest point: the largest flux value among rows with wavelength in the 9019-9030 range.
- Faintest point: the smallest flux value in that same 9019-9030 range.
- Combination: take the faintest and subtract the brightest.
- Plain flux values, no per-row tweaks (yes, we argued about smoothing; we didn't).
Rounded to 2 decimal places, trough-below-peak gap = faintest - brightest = -0.58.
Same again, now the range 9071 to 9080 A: -0.53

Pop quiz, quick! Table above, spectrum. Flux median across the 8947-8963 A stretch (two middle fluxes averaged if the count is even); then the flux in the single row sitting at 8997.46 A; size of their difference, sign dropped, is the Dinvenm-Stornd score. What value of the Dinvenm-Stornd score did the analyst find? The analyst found 0.54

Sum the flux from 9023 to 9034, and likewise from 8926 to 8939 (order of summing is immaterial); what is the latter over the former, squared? 1.5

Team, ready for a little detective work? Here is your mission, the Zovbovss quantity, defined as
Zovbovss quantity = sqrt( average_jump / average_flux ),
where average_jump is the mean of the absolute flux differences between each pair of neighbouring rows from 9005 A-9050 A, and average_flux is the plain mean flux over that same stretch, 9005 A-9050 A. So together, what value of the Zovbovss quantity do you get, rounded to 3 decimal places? 0.184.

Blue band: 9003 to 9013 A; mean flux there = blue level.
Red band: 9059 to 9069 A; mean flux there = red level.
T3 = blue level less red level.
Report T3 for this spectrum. -0.04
